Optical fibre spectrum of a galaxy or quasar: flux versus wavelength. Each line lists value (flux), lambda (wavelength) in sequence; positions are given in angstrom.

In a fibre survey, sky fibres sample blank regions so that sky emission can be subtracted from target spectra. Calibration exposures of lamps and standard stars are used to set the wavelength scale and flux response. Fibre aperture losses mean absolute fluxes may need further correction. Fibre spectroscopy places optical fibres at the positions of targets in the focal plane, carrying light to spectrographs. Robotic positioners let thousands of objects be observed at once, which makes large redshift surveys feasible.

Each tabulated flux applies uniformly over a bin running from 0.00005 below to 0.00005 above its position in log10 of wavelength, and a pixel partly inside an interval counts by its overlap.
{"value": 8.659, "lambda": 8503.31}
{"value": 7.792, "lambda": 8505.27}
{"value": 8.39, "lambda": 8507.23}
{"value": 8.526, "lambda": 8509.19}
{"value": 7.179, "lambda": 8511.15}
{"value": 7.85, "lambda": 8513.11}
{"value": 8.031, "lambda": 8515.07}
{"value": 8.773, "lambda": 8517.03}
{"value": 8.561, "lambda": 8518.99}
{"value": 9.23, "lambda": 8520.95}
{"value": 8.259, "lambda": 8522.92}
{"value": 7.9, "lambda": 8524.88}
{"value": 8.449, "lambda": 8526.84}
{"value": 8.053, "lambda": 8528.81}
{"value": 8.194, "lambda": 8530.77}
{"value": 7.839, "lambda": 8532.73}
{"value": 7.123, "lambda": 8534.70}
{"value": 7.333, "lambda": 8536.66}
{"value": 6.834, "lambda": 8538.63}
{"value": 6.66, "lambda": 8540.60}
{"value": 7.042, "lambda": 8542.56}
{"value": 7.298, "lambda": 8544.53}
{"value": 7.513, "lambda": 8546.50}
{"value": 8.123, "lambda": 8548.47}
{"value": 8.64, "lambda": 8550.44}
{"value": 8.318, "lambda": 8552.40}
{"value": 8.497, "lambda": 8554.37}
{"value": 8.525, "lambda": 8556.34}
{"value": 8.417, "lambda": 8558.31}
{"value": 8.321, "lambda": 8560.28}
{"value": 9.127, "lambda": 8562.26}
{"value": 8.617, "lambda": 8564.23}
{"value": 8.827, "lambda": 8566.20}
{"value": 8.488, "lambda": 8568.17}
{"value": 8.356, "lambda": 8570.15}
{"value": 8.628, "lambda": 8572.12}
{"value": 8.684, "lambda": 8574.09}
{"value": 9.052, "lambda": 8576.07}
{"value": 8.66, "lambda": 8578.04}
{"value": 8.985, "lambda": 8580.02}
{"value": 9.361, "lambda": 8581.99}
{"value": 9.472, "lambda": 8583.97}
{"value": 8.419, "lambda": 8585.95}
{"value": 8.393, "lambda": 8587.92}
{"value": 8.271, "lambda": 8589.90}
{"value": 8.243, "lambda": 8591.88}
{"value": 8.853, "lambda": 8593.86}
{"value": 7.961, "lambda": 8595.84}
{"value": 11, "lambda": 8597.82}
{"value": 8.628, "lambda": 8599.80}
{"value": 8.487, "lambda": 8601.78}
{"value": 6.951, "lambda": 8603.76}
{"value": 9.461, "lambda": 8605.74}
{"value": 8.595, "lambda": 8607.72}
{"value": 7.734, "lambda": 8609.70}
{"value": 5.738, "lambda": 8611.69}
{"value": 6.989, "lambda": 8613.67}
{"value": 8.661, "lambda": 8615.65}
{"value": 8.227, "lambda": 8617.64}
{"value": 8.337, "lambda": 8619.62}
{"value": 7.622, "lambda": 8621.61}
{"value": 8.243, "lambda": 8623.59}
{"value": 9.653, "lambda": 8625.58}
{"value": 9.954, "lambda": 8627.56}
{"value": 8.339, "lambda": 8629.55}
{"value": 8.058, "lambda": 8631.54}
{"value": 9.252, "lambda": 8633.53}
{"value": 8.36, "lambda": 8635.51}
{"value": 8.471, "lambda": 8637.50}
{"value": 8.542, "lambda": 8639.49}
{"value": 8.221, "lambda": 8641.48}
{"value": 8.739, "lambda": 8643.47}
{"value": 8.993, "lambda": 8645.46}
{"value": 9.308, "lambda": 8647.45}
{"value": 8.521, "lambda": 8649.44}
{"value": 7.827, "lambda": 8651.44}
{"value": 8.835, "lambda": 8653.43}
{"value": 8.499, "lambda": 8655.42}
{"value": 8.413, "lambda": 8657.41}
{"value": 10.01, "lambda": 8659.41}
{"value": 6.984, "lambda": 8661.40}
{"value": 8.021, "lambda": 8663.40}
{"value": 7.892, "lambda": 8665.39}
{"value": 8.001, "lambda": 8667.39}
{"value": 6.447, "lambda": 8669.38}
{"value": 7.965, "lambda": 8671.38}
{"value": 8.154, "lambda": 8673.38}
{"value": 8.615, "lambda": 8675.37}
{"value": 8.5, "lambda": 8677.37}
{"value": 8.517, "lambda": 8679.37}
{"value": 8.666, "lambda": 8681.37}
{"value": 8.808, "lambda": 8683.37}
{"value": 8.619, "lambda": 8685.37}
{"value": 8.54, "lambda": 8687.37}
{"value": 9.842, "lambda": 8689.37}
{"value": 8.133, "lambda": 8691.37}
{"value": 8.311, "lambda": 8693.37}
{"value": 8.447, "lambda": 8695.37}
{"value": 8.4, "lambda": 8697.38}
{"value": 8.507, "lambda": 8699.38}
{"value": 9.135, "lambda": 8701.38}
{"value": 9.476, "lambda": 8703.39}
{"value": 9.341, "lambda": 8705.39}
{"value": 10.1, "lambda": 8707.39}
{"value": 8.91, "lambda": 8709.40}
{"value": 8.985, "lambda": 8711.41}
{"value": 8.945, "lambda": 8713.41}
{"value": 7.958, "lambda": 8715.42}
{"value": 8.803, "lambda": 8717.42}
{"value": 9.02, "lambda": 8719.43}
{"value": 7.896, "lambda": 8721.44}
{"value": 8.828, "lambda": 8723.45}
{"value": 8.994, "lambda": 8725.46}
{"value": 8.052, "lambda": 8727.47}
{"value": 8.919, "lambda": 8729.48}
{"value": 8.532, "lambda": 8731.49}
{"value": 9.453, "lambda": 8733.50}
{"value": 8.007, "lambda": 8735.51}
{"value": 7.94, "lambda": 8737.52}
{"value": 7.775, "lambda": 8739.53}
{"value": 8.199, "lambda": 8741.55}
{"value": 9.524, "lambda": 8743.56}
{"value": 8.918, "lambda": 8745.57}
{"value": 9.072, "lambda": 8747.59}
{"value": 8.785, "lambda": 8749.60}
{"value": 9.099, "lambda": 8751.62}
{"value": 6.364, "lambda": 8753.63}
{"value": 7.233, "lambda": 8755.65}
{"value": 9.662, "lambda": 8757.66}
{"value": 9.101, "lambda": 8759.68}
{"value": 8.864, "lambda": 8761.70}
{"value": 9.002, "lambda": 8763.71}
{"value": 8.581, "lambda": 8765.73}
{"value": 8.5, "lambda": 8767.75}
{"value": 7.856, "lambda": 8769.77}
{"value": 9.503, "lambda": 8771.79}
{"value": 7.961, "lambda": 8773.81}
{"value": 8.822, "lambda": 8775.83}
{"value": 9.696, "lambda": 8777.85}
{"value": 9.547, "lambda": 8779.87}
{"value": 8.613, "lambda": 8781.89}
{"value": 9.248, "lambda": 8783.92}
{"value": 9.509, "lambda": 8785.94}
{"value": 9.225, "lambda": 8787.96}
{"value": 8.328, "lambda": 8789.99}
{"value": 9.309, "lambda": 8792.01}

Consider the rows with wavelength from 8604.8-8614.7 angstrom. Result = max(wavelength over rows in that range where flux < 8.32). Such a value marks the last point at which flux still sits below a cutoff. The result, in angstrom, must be 8613.67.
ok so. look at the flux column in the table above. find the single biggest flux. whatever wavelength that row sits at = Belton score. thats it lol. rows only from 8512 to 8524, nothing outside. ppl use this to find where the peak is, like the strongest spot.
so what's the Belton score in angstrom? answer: 8520.95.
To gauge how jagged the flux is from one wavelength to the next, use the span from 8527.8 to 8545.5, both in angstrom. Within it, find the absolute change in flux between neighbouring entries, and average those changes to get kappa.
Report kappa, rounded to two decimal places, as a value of 0.34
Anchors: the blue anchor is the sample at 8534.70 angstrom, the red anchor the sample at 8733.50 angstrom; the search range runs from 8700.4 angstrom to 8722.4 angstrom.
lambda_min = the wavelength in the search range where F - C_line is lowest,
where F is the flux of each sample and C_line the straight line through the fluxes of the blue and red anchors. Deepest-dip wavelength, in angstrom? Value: 8721.44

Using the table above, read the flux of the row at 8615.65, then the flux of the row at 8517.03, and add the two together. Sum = 17.4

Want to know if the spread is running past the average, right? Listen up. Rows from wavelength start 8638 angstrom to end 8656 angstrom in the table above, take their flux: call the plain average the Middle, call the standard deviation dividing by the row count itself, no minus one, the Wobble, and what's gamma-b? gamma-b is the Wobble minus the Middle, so -8.2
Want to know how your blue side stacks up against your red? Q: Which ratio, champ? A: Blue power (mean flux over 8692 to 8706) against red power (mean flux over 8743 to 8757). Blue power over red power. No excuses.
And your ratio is 1.04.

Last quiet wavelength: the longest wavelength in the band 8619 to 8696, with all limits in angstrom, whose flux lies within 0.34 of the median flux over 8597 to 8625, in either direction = 8695.37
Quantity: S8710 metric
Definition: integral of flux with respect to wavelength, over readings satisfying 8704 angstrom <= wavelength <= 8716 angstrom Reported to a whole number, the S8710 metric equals 109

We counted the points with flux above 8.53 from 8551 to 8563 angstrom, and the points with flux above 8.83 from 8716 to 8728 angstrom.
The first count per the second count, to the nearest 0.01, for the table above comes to 0.50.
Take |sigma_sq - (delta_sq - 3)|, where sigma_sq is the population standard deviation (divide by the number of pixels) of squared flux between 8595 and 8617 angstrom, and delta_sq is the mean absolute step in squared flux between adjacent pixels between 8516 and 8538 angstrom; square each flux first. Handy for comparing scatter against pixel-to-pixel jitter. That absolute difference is 18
